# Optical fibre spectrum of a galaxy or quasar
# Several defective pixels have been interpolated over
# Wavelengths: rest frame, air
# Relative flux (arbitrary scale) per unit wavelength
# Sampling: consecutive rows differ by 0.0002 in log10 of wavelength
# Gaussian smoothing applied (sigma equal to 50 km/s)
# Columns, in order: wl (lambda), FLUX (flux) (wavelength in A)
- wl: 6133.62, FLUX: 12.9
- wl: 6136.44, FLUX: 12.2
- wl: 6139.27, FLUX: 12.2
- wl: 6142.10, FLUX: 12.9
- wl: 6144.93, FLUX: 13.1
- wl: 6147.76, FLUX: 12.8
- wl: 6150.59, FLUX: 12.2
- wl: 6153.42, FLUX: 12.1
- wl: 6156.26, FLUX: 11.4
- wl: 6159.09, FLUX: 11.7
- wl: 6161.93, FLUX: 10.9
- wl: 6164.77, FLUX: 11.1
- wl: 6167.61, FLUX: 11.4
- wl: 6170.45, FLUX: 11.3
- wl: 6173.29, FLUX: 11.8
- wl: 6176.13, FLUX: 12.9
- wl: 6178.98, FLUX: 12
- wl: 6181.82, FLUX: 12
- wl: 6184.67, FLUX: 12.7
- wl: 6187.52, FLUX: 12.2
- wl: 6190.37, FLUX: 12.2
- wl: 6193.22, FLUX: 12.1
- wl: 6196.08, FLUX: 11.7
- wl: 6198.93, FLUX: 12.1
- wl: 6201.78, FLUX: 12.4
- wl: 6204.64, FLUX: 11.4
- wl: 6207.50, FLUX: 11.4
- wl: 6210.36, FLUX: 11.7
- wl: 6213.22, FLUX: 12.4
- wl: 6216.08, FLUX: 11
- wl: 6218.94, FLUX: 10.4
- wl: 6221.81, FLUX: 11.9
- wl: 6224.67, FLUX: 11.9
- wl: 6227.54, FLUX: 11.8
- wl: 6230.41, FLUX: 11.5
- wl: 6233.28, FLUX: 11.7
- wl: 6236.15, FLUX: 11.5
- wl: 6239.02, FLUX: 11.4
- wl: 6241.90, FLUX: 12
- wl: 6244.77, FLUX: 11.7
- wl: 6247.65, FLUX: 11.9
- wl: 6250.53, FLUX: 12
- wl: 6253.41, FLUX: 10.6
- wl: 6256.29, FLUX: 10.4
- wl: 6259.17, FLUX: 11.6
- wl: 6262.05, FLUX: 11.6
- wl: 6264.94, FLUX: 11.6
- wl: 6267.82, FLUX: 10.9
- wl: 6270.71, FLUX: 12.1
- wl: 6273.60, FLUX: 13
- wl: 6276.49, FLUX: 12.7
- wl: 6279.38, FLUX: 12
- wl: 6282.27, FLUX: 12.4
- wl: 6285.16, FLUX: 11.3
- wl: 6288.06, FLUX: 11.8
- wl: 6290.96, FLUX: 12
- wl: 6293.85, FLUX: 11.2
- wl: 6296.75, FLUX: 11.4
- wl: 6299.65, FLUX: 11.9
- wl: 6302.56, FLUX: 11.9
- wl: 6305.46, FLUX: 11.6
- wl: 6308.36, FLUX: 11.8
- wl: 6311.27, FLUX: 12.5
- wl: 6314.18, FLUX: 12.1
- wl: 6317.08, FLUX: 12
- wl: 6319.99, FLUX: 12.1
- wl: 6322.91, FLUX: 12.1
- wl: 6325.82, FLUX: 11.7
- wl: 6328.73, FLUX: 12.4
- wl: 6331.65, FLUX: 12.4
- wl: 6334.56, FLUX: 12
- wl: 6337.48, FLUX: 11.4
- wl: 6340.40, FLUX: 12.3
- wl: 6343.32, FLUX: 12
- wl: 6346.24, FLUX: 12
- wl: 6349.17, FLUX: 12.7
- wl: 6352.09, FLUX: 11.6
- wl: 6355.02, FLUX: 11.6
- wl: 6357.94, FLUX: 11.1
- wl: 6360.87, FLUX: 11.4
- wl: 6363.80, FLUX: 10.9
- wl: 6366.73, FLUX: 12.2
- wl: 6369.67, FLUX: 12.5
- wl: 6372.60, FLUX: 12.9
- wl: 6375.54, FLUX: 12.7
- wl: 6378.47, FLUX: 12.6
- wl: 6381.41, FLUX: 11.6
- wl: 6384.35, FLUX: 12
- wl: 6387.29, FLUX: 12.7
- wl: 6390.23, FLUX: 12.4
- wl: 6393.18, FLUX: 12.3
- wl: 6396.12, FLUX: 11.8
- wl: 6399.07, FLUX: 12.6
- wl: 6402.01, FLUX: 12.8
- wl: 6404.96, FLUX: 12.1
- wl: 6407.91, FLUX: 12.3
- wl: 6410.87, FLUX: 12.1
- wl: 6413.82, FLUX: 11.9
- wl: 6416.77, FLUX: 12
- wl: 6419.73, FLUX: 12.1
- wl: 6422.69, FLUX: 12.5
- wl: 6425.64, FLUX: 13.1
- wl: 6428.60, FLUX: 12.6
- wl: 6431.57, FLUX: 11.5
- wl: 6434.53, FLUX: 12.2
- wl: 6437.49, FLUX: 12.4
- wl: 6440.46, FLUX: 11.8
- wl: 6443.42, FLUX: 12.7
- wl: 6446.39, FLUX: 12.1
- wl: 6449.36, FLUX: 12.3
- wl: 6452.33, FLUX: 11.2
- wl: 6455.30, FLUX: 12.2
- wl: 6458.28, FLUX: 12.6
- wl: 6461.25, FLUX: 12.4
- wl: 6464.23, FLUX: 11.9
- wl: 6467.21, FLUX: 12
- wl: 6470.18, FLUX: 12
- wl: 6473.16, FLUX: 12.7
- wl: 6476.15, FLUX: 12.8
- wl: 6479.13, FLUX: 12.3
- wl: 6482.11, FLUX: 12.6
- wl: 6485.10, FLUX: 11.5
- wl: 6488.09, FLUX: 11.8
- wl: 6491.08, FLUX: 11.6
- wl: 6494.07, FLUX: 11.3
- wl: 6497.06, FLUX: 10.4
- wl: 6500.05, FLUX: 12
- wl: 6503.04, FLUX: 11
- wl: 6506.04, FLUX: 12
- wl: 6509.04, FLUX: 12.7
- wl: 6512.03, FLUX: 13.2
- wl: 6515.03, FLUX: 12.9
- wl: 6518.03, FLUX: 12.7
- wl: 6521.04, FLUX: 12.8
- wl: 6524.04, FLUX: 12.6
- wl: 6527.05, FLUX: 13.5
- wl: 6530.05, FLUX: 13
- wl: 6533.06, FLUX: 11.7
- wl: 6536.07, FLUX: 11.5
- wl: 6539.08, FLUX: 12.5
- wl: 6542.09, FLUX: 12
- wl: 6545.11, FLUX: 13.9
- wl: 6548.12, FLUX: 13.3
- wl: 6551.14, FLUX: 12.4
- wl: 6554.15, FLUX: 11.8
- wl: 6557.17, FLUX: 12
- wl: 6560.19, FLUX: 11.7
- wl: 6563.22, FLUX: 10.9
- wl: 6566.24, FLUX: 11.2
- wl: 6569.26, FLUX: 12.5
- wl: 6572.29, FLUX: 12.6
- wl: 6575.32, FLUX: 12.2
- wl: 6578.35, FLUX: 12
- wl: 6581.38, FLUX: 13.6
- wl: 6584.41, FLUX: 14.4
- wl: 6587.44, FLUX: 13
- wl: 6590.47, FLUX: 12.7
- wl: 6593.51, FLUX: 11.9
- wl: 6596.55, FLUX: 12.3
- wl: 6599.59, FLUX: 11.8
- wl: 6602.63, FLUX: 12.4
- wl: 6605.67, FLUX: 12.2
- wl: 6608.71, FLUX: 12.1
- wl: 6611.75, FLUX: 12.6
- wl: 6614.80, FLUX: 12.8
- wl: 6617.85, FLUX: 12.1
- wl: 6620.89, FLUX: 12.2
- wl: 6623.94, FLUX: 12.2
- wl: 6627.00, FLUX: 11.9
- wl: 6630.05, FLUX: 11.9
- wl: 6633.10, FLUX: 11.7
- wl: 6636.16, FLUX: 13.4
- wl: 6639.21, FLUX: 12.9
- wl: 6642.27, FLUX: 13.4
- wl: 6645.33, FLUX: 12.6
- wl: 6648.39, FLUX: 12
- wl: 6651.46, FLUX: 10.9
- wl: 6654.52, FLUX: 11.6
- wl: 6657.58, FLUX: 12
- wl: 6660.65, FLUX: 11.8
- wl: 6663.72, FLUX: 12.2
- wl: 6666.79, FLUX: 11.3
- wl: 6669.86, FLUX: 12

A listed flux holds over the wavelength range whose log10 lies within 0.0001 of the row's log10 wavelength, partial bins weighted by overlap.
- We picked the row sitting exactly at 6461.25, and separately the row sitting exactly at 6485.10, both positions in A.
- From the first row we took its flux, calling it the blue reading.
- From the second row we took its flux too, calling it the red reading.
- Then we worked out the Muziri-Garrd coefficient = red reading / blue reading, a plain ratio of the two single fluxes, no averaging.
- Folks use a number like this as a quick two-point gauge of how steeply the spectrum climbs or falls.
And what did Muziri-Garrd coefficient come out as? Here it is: 0.93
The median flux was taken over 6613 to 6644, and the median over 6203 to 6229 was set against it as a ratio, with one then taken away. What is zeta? -0.0410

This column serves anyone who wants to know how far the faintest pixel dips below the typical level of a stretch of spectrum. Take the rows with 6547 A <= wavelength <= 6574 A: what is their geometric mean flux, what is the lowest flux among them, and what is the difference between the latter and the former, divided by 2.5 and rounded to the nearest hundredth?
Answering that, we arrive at -0.45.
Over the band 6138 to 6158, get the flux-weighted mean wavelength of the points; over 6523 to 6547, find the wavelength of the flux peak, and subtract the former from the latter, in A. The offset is 397.5 A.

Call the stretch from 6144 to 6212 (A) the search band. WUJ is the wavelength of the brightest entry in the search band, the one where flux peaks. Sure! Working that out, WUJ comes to 6144.93 A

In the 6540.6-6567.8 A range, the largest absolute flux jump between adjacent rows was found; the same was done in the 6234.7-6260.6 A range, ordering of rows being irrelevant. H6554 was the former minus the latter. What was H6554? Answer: 0.50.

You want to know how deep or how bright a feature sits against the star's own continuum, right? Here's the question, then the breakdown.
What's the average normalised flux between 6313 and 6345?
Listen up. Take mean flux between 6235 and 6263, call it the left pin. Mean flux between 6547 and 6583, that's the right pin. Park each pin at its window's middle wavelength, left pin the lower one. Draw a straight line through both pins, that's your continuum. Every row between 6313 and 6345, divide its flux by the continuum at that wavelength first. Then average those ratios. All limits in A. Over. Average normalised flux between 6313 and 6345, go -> 1.034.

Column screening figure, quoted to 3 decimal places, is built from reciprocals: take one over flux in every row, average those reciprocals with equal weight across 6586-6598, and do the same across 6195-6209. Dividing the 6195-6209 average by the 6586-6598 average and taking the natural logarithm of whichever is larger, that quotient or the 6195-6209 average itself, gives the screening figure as 0.056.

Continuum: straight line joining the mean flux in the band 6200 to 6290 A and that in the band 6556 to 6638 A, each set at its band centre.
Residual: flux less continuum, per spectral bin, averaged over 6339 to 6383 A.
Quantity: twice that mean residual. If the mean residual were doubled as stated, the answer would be 0.24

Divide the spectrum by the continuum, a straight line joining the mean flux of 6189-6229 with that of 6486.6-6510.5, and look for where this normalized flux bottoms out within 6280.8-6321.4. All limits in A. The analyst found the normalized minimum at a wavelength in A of 6293.85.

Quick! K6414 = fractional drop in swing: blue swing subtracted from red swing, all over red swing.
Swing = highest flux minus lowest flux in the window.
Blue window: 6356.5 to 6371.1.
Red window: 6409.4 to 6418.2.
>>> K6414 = -7.00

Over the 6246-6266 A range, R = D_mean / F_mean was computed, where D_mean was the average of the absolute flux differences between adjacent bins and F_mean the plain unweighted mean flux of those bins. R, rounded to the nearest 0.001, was 0.042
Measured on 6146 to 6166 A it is 0.038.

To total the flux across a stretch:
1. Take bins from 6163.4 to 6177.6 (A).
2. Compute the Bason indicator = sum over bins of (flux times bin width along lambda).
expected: 166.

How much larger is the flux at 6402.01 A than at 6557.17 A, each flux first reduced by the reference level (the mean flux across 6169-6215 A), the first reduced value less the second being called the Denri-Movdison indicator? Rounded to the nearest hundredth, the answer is 0.80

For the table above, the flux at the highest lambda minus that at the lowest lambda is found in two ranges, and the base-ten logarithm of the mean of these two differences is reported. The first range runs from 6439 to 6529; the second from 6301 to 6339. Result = -0.22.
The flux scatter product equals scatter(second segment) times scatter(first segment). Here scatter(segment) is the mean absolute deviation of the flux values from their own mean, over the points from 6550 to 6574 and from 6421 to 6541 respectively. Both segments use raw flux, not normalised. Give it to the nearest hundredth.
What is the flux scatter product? 0.25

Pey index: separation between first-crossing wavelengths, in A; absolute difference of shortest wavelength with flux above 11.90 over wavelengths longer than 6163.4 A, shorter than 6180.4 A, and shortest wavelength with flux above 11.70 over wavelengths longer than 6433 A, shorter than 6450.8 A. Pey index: 258.4 A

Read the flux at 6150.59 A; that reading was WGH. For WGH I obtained 12.2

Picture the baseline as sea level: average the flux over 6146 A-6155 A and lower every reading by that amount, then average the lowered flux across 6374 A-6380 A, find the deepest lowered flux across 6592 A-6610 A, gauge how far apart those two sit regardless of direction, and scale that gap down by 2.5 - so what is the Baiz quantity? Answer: 0.34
